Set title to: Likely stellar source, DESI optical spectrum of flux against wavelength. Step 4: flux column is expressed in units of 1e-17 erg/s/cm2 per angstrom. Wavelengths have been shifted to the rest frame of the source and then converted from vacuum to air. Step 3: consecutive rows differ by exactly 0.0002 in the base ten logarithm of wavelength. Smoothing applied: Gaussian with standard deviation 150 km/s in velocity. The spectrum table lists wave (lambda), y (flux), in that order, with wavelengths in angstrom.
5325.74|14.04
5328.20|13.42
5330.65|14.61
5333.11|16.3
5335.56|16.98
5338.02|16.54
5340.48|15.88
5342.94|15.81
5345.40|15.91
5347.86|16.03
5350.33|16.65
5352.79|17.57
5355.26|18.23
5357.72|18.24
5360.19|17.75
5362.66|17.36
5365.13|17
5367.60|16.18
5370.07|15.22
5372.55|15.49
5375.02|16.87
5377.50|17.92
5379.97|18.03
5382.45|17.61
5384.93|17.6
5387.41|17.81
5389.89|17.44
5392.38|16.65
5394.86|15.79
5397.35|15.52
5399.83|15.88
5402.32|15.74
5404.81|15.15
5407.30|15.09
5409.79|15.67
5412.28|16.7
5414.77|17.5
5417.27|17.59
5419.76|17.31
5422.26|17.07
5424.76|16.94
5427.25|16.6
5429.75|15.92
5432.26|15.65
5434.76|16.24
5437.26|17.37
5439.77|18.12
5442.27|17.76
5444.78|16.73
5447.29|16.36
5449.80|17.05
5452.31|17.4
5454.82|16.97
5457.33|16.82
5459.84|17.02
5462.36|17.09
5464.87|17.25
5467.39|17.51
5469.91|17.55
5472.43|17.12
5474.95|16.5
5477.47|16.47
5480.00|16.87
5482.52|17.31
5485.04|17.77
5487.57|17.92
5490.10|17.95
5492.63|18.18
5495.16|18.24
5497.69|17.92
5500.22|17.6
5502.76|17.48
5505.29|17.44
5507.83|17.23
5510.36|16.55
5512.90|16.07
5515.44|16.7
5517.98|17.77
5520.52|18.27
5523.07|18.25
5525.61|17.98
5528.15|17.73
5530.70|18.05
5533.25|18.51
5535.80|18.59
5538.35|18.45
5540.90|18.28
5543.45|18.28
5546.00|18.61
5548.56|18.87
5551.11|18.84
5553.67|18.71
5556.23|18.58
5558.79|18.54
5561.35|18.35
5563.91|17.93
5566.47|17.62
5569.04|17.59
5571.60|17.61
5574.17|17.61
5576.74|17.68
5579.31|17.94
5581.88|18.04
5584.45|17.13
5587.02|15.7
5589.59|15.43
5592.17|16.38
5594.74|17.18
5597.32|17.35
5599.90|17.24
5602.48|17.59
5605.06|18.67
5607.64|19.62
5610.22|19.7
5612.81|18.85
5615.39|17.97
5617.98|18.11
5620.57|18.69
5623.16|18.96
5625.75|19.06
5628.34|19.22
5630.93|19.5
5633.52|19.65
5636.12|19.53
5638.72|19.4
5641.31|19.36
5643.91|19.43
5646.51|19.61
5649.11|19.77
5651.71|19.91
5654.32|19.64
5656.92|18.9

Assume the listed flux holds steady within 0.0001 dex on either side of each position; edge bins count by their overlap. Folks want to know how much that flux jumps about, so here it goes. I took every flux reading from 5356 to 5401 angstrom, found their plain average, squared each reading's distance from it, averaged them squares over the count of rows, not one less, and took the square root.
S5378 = 0.96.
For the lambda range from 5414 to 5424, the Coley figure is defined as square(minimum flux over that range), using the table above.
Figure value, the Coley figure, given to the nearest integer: 291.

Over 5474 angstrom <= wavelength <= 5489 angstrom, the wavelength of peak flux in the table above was 5487.57 angstrom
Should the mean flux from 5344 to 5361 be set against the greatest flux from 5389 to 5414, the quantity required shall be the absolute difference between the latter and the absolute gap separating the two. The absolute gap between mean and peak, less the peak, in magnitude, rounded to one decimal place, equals 17.2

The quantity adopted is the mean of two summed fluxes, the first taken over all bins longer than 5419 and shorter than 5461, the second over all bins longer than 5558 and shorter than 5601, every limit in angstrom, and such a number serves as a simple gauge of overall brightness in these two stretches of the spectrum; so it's 291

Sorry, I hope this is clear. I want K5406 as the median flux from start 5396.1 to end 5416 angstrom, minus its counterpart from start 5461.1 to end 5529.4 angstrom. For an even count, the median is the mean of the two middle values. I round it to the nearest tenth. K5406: -1.8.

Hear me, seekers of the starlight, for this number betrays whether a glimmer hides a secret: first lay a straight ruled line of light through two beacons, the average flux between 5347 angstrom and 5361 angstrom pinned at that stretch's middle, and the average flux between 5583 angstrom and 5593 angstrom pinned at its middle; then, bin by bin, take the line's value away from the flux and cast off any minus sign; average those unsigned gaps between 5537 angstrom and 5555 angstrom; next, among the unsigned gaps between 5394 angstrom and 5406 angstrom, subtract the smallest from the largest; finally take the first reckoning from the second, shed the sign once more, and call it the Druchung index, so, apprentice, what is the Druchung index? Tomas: 1.5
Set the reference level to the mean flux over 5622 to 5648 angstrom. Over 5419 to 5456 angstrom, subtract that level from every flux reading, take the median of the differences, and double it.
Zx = -4.8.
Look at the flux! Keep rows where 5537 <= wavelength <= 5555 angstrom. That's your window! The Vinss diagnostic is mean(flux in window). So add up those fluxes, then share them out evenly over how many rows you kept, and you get 18.6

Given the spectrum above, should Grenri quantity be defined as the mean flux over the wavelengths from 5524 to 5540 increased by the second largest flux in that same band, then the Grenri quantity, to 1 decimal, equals 36.7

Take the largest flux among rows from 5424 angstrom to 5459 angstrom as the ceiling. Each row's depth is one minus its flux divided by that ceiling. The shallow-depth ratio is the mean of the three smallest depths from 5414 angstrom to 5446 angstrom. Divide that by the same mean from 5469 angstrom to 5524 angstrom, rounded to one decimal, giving -2.2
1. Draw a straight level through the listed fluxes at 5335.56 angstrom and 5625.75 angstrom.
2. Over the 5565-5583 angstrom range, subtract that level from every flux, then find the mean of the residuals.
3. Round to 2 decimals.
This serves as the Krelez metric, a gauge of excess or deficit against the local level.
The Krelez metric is -0.96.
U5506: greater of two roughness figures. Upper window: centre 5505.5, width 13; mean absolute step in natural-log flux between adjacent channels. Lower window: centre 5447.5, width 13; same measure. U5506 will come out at 0.036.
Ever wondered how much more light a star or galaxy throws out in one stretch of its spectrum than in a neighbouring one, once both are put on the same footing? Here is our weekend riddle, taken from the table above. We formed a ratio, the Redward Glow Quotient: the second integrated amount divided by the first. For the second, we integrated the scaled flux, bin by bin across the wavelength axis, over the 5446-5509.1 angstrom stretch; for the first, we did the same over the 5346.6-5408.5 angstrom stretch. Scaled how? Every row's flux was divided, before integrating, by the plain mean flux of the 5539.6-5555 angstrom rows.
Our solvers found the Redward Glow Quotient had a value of 1.05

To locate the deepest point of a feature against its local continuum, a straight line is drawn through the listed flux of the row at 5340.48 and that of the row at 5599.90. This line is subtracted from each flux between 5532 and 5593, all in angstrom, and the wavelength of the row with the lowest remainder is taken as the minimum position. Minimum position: 5589.59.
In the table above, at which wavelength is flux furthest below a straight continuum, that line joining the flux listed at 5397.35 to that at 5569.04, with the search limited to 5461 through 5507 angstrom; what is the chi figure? 5477.47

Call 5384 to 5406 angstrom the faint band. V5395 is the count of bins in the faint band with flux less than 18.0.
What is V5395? 9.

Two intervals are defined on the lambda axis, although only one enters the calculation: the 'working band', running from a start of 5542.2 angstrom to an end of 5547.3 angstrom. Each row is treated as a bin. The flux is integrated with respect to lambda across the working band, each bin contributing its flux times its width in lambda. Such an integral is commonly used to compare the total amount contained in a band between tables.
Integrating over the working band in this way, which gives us 94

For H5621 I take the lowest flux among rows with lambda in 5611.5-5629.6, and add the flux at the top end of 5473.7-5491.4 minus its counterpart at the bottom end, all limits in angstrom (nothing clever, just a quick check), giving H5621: 19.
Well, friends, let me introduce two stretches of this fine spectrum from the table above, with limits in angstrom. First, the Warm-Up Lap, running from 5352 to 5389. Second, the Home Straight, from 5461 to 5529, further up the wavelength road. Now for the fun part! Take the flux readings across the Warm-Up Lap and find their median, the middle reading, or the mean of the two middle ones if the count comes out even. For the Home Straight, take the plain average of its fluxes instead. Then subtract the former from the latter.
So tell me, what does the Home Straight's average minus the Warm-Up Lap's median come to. -0.17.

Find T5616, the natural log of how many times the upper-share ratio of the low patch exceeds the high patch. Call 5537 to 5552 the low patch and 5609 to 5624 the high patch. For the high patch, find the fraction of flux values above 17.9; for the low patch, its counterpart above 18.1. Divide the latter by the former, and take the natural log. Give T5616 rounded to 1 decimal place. 0.0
